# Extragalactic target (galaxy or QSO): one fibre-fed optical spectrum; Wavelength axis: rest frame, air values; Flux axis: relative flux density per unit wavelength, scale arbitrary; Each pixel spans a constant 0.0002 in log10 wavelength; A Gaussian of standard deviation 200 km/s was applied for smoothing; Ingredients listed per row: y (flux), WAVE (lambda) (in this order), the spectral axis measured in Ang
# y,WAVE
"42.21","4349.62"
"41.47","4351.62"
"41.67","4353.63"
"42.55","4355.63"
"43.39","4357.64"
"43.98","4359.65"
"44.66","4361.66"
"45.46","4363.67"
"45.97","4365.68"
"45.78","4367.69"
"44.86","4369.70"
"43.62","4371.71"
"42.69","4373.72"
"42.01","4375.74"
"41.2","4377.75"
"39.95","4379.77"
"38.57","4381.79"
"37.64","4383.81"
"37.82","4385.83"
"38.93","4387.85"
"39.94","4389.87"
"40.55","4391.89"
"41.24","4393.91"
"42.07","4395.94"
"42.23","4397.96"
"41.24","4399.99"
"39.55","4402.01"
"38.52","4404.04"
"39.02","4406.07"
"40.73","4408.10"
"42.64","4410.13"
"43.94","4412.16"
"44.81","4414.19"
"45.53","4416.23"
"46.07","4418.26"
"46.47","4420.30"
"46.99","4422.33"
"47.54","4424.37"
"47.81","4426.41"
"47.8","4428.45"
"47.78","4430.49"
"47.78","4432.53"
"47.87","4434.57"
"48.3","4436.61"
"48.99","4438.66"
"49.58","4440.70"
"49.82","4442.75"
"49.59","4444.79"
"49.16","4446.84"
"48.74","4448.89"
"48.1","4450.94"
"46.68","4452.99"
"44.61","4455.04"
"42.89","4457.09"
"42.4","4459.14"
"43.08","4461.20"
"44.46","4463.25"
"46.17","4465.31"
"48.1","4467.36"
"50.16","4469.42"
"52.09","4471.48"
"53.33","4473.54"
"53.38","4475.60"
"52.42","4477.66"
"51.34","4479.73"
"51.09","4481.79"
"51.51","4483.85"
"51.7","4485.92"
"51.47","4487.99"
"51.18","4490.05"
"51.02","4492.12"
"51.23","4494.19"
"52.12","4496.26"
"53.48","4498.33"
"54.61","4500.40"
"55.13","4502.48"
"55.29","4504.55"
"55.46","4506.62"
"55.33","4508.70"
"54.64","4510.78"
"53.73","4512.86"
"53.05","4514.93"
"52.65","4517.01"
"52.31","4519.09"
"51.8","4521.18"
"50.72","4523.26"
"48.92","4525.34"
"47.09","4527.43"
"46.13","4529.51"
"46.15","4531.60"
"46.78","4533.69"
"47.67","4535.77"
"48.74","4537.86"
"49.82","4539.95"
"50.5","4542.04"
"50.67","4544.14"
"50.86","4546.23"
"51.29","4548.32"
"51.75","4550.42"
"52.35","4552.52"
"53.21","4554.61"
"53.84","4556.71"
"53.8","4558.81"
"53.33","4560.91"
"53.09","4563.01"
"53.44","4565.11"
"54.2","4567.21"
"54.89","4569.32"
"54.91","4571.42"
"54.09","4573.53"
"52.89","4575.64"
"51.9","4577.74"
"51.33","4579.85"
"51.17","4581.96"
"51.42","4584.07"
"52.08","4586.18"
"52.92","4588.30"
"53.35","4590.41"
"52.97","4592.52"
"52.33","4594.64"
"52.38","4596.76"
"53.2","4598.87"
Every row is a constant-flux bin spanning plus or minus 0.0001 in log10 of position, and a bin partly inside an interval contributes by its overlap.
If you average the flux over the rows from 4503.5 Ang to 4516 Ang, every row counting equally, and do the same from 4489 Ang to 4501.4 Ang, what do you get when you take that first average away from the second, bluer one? -2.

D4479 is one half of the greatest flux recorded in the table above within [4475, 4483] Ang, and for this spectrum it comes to 27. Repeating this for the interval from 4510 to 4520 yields 27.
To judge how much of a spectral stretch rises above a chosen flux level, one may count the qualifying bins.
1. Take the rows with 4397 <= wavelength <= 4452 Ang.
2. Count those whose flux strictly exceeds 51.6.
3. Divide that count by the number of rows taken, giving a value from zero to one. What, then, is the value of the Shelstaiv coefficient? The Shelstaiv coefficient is 0.0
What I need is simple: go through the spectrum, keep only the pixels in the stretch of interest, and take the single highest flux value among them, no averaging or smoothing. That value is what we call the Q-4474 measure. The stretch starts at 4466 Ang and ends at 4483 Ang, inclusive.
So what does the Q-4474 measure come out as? 53.38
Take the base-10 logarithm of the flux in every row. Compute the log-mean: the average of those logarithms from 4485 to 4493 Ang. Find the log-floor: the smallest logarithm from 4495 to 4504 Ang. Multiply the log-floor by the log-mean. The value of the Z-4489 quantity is 2.94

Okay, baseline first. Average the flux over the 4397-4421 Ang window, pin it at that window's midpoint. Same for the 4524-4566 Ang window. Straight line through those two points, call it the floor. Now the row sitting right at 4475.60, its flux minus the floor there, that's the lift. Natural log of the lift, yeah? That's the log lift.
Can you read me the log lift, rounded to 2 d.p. 1.94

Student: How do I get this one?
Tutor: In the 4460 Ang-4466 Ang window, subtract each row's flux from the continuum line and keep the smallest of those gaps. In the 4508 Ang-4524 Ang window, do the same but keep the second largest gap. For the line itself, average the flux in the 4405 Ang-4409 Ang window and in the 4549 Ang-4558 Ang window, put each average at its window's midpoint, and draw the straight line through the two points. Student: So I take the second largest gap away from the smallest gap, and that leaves 0.7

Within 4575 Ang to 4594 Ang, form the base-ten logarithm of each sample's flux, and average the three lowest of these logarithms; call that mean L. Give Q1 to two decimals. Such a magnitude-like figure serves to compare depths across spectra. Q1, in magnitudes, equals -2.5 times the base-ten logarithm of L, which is -0.58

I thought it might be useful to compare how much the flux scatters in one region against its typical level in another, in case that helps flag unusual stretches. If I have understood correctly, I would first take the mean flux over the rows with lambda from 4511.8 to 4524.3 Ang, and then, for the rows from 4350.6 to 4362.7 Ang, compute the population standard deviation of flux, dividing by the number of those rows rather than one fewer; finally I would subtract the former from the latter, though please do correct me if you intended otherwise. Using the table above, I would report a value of -51.2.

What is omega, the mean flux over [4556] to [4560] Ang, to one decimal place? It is 53.8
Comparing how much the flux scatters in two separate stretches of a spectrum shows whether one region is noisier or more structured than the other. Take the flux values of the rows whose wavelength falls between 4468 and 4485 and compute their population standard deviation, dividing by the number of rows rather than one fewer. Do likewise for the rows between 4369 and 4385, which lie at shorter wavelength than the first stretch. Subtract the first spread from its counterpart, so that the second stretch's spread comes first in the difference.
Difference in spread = 1.3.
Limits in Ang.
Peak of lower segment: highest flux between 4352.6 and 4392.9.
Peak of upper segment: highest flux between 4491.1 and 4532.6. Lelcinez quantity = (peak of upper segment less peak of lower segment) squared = 90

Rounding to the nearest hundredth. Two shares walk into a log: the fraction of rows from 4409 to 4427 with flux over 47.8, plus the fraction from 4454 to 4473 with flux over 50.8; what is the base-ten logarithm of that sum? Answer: -0.65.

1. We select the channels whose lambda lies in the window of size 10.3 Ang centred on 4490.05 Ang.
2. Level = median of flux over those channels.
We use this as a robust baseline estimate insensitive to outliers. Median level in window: 51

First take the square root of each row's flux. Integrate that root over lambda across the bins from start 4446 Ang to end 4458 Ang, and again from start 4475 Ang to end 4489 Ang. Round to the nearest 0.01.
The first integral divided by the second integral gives 0.81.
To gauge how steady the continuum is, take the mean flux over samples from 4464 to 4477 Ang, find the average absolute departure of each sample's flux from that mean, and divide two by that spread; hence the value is 0.84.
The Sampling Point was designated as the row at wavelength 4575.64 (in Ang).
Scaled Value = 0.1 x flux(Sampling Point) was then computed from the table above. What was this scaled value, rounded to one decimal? 5.3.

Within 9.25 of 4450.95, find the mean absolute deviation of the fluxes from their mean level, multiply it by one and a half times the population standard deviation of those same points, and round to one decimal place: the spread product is 10.0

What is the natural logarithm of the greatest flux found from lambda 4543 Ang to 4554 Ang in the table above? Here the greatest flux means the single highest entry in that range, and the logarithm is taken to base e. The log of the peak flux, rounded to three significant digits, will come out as 3.96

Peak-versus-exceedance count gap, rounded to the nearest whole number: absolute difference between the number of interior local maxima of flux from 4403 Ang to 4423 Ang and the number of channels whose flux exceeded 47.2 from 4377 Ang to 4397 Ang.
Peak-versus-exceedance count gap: 0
